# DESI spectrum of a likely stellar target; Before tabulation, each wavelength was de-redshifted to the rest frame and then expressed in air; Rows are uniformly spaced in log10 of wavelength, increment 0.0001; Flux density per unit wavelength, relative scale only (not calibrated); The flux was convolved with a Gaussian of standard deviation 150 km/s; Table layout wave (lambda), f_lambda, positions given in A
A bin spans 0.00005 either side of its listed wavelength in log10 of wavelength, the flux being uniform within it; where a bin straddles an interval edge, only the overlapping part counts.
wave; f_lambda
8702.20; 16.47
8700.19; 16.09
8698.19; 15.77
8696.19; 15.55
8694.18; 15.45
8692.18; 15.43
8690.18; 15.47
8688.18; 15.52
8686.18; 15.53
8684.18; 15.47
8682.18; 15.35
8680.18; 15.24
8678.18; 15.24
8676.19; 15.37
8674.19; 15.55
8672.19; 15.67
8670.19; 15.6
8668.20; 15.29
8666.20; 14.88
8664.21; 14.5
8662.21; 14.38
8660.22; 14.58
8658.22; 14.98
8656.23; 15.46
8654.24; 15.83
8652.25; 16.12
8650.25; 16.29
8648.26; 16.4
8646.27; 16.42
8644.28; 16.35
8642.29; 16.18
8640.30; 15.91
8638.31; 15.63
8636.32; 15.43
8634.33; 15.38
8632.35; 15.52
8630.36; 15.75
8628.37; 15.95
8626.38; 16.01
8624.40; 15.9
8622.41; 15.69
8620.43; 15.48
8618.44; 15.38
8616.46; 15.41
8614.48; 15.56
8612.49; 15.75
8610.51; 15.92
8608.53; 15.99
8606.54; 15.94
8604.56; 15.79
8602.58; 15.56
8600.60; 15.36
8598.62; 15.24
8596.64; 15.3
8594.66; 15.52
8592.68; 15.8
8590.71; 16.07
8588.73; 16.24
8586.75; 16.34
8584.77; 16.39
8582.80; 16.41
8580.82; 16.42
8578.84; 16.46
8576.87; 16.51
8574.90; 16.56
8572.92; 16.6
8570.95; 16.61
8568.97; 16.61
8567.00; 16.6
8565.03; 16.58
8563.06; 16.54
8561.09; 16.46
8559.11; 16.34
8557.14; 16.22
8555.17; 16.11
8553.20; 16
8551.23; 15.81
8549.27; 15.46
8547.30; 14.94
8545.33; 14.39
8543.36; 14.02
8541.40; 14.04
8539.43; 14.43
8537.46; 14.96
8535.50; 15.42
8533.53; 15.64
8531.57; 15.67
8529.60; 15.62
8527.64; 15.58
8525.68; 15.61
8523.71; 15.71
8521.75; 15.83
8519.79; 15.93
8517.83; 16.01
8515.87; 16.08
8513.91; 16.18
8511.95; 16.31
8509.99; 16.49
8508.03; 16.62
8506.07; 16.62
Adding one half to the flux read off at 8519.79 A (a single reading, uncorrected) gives 16.4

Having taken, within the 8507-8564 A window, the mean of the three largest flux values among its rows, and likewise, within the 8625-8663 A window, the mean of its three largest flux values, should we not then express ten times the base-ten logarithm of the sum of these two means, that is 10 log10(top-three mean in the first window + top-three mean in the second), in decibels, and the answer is 15.2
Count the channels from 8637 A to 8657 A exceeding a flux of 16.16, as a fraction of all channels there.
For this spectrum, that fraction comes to 0.50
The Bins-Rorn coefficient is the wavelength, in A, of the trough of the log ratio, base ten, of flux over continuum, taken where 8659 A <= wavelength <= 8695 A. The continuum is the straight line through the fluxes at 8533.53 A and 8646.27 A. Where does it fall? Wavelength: 8662.21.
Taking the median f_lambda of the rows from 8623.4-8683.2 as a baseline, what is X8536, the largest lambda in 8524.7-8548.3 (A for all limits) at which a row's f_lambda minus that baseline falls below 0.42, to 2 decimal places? 8547.30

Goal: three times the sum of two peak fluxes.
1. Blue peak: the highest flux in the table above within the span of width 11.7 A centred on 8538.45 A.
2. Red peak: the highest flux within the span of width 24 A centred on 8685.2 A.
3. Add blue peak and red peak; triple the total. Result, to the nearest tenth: 93.6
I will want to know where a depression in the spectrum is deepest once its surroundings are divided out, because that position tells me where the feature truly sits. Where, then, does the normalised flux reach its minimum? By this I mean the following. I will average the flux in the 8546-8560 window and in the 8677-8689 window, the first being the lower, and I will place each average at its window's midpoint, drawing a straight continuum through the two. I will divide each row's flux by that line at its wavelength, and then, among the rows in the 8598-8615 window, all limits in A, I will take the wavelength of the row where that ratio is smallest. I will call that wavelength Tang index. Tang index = 8598.62 A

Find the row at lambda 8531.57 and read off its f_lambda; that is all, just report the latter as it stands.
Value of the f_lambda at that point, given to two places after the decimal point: 15.67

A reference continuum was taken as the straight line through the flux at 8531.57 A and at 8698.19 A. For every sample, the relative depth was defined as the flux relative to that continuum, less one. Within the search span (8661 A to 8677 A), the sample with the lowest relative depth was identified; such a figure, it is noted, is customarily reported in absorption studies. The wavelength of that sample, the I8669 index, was 8662.21 A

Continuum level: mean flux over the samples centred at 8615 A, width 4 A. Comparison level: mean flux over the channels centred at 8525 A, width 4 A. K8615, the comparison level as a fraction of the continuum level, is 1.01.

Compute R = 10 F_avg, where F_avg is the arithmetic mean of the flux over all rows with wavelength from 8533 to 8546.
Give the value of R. 147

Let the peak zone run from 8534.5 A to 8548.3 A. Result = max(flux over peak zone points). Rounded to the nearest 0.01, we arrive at 15.42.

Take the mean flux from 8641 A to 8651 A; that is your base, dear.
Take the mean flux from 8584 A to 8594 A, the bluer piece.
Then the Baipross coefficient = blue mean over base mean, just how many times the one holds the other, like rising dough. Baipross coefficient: 0.99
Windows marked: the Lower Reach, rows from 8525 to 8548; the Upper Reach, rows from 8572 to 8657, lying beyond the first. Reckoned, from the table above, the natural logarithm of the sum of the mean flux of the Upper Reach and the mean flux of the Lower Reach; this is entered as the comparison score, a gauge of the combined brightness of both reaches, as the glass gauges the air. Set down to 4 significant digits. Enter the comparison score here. 3.432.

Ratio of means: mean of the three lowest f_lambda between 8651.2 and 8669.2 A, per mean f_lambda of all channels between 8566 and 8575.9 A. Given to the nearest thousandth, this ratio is 0.873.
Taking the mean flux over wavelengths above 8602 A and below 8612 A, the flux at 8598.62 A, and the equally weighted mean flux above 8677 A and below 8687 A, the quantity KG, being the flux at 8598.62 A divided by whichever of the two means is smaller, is 0.992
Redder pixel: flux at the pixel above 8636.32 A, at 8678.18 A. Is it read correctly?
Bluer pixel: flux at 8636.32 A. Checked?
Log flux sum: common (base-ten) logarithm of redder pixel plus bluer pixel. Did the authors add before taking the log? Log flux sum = 1.49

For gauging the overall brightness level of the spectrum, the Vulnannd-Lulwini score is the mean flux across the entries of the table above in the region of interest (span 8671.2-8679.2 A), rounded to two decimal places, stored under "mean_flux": 15.46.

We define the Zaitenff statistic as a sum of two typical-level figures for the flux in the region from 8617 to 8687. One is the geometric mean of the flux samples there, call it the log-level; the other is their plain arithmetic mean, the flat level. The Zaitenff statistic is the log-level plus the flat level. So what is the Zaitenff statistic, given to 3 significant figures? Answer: 31.1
